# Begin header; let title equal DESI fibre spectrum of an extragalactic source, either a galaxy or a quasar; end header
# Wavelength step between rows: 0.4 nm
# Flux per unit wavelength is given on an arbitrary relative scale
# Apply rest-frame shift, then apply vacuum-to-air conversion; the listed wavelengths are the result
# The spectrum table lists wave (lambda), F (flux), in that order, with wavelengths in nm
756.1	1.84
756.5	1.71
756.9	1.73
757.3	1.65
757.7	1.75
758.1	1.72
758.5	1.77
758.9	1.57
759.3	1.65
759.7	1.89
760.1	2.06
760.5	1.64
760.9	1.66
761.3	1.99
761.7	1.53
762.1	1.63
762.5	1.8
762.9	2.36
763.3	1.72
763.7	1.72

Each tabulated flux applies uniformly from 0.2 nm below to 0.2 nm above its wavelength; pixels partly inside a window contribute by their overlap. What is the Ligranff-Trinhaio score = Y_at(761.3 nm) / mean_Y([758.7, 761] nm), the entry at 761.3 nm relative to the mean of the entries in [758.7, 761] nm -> 1.14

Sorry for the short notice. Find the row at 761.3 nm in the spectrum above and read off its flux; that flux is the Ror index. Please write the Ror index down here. 1.99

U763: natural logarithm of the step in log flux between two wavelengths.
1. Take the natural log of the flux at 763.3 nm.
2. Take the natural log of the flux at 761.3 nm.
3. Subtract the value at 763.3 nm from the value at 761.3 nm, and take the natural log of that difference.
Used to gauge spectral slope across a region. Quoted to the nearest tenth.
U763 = -1.9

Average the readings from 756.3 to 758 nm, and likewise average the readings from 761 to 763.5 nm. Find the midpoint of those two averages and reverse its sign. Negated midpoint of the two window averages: -1.77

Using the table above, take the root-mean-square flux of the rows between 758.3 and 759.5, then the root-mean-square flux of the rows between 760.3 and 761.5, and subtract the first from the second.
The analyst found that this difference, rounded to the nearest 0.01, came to 0.11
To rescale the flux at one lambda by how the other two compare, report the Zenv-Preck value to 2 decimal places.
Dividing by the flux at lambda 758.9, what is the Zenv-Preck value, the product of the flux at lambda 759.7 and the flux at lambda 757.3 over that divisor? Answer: 1.99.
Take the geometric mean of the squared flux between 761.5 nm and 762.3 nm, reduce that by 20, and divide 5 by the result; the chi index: -0.286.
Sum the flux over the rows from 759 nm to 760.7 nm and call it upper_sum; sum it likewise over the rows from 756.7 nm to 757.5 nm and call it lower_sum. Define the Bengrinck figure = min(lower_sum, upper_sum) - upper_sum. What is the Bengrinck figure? -3.9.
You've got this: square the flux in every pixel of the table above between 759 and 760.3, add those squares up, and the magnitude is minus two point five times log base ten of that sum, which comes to -2.56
